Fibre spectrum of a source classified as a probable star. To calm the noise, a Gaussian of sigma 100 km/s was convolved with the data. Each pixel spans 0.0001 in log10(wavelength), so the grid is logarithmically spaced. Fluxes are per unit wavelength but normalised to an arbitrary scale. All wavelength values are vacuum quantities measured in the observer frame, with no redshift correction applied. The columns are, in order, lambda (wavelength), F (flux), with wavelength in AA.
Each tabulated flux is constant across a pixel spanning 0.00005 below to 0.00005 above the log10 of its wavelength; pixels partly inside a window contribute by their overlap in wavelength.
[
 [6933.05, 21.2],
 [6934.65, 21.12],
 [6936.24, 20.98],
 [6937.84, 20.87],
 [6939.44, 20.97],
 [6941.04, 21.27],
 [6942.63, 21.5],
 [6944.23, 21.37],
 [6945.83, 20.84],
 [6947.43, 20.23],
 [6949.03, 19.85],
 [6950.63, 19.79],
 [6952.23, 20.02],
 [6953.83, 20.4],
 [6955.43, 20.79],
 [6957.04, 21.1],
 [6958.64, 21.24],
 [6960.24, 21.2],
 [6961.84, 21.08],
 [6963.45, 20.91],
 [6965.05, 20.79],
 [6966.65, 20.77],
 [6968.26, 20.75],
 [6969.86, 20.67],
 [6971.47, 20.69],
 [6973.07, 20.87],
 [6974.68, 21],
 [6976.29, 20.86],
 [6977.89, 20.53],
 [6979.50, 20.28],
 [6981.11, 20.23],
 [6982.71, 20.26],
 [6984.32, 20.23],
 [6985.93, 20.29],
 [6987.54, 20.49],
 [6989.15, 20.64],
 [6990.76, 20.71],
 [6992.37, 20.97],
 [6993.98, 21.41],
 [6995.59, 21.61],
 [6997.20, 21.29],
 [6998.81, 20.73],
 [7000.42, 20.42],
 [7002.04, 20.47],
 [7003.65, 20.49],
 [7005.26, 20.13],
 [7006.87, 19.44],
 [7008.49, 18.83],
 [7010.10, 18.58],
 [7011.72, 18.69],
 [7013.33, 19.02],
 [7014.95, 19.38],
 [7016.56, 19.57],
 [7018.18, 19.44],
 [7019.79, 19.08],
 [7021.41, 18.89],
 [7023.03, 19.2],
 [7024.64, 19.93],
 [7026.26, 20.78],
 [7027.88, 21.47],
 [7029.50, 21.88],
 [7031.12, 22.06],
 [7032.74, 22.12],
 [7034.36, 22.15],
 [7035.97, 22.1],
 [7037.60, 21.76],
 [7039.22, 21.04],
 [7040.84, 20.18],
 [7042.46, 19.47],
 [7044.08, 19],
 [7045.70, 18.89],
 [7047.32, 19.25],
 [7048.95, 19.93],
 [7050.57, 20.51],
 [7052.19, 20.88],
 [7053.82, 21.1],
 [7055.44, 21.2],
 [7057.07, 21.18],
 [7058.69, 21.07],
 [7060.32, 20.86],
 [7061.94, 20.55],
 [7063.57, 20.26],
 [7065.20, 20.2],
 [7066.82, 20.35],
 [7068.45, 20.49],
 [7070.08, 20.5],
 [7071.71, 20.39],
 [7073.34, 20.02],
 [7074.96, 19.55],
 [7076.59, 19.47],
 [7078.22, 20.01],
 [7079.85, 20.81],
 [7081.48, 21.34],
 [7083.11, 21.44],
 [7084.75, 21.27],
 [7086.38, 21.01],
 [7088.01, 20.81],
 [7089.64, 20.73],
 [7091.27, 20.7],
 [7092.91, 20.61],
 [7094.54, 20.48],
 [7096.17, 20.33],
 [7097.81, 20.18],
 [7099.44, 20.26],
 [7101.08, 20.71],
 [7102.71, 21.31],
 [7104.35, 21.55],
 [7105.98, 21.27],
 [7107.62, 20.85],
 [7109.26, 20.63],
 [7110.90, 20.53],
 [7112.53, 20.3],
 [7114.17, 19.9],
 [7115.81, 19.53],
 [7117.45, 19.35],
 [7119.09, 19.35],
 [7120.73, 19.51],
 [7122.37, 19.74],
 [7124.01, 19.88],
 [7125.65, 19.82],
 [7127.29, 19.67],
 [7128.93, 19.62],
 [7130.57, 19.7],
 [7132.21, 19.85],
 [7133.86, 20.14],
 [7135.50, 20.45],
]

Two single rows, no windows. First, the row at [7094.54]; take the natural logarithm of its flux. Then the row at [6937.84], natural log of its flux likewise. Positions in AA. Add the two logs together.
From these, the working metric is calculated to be 6.058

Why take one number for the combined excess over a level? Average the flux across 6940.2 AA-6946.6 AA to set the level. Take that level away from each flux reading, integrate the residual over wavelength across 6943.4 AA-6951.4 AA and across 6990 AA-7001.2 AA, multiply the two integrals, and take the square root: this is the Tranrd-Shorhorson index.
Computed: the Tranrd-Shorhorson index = 4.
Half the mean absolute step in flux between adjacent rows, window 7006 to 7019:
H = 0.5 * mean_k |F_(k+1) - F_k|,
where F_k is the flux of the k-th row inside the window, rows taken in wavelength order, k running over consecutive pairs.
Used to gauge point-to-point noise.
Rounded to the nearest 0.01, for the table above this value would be 0.14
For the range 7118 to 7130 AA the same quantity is 0.07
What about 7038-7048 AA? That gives 0.25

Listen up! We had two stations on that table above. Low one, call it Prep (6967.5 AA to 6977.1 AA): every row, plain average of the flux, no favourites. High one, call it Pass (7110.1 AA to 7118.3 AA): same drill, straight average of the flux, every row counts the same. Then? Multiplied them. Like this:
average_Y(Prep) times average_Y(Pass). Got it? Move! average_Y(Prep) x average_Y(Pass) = 415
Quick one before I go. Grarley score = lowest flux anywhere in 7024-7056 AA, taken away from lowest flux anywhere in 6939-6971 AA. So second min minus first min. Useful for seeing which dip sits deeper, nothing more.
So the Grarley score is 0.9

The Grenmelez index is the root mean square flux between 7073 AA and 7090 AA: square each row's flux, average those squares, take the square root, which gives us 20.6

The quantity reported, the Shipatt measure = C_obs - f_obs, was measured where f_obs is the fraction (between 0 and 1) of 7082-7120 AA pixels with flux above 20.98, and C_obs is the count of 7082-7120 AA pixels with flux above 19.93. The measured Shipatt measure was 18.7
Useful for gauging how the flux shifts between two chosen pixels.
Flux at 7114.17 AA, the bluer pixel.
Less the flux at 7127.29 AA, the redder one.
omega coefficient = 0.23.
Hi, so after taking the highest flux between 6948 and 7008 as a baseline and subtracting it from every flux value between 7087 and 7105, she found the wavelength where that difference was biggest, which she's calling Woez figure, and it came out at 7104.35 AA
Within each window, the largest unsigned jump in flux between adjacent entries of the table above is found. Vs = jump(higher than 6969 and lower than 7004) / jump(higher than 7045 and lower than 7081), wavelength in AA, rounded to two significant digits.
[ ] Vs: 0.70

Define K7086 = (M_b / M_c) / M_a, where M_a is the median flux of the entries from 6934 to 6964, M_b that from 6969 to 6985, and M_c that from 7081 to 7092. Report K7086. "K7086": 0.0468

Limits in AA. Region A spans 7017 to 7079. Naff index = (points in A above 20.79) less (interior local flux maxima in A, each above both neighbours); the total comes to 11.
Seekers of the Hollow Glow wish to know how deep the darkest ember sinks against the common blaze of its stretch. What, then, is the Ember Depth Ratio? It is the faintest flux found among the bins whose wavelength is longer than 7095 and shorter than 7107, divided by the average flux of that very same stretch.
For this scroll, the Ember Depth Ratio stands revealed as 0.970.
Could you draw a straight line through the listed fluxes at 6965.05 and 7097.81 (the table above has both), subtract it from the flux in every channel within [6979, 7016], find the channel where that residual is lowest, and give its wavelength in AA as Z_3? 7010.10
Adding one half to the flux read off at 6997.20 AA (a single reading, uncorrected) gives 21.8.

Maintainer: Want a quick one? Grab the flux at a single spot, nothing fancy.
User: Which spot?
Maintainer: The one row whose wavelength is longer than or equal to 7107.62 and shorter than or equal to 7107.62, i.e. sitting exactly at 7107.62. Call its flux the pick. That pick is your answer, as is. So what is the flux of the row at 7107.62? 20.85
